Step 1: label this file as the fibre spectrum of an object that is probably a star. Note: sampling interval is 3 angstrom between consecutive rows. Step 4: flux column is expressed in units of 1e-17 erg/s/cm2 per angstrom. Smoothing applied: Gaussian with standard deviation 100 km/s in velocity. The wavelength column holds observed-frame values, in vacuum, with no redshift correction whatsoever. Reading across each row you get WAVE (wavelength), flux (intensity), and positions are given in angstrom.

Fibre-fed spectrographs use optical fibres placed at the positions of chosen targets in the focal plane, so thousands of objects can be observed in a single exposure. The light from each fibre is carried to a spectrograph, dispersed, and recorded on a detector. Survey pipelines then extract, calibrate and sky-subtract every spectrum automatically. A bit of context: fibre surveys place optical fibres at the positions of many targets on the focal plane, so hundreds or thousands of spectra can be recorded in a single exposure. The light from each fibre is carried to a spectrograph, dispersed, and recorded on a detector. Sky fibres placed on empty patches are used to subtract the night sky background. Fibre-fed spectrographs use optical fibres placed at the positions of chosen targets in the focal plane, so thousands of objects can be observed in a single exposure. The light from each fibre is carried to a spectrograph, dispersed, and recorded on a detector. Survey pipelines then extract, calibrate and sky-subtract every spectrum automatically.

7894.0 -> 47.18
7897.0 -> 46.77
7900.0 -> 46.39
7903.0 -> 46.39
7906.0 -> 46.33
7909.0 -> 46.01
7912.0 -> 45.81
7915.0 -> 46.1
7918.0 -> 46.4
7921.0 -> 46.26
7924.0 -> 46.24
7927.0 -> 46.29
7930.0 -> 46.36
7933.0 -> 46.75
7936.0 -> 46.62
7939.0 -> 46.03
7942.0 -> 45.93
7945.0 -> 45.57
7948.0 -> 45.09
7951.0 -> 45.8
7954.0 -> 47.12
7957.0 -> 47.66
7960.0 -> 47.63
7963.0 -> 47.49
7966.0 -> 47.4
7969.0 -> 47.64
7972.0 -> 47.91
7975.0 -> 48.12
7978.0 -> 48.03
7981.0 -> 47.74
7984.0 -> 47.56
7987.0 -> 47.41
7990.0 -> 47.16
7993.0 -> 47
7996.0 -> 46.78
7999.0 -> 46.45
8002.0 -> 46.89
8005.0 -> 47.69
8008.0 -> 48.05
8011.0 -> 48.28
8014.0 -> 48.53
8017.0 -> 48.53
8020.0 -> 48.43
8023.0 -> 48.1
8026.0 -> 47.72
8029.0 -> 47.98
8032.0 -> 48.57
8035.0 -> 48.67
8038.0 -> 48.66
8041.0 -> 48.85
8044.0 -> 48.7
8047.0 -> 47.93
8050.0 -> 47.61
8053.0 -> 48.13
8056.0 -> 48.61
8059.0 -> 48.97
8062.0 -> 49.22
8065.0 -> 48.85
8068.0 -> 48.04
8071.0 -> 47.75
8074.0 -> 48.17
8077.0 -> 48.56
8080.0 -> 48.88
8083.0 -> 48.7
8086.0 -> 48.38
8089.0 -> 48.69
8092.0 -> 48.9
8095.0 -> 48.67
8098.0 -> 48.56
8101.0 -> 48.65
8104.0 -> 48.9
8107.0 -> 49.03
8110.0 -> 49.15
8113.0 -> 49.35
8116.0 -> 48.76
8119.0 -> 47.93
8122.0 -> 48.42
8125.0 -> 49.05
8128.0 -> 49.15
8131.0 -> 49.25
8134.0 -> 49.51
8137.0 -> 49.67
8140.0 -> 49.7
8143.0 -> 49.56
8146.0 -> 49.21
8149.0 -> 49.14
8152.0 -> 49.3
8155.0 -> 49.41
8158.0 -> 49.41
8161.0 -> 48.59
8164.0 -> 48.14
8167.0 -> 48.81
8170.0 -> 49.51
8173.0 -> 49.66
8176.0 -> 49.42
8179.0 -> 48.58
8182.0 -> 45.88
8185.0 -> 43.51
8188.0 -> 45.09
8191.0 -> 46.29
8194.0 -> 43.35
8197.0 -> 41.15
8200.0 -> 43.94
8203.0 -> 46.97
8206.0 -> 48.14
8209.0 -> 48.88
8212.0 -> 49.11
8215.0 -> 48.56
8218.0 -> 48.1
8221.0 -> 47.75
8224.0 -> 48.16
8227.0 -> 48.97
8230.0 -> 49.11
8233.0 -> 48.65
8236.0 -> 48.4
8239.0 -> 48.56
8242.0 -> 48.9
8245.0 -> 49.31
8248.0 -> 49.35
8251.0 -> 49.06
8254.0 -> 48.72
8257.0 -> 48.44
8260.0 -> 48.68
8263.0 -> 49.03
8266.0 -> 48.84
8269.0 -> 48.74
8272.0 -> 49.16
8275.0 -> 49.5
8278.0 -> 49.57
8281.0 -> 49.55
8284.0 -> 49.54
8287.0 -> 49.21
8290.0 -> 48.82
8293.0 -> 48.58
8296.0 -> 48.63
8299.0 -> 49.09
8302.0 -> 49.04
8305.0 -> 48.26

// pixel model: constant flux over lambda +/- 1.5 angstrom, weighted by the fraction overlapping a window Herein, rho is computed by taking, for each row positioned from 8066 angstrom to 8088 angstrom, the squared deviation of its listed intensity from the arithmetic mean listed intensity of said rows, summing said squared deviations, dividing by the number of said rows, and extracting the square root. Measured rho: 0.37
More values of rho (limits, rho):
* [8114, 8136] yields 0.50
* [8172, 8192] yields 2.17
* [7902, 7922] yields 0.20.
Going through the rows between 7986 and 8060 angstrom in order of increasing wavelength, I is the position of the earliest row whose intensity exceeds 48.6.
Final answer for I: 8035.0 angstrom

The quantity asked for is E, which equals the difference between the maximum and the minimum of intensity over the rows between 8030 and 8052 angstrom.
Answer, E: 1.24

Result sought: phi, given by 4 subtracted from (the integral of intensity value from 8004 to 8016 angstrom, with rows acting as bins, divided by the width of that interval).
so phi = 44.2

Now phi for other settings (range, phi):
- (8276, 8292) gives 45.3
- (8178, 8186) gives 42.0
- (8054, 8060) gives 44.7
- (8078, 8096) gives 44.7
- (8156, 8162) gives 45.1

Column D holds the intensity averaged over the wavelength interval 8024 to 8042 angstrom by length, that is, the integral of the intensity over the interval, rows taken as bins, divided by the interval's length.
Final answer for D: 48.4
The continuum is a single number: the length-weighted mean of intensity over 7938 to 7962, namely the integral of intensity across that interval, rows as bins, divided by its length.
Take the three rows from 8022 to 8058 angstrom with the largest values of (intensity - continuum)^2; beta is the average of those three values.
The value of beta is 6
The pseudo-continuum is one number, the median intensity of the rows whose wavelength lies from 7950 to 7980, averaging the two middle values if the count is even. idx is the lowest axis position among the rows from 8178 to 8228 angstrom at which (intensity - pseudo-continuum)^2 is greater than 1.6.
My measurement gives 8182.0 angstrom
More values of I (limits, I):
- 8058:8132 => 8059.0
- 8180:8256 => 8209.0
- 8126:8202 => 8128.0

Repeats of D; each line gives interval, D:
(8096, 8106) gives 48.7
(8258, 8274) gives 48.9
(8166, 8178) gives 49.3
